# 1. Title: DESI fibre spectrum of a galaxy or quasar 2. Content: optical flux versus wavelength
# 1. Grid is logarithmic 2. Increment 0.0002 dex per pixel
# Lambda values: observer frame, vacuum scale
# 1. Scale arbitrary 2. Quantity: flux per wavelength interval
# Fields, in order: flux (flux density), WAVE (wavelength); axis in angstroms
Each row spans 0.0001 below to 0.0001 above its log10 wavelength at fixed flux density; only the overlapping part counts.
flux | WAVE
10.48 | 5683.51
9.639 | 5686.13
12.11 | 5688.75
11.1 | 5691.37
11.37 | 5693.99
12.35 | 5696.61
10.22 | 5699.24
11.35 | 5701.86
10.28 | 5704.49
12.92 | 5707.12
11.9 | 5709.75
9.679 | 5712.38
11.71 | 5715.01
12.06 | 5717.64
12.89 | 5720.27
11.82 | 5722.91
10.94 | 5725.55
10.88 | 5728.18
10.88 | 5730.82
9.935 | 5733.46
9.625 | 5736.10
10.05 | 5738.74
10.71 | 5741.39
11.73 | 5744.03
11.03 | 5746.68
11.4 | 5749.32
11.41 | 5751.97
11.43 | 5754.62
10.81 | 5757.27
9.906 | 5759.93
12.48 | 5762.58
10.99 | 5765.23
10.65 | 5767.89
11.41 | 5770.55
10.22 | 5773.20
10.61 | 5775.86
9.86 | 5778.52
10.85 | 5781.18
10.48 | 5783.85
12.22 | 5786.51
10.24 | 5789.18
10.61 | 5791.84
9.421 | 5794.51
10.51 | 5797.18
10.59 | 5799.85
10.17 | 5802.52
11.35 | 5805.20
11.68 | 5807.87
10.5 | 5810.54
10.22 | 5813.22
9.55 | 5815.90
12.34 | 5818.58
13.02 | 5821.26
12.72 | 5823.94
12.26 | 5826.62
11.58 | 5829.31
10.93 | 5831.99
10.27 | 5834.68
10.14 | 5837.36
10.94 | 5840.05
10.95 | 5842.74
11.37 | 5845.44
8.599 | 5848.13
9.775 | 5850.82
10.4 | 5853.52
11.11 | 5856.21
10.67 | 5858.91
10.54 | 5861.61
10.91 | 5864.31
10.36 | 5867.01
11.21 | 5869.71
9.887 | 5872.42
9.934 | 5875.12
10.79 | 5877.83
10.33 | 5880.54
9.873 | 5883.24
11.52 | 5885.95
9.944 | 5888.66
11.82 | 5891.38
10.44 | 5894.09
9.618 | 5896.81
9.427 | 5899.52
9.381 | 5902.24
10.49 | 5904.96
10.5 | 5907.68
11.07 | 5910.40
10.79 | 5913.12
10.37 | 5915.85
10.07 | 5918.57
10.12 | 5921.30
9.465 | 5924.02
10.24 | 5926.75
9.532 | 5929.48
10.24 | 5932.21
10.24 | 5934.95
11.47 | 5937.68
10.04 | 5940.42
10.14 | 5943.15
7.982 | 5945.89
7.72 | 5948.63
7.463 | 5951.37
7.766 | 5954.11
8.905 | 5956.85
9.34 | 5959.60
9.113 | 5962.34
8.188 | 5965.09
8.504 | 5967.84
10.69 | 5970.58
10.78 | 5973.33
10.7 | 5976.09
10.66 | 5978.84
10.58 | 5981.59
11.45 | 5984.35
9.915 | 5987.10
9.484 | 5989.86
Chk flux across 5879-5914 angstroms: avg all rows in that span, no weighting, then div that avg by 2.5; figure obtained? 4.16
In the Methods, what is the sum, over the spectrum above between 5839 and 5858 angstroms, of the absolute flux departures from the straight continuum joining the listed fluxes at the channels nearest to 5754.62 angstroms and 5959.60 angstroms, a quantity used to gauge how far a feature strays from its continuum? 4.95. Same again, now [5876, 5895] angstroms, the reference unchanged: 4.81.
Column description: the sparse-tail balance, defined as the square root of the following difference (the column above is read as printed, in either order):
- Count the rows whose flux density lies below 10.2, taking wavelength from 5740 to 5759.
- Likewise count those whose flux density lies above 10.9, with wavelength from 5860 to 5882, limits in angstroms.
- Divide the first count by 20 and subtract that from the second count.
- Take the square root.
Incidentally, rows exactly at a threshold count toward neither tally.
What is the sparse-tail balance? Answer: 1.4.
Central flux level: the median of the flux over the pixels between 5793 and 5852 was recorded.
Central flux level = 10.76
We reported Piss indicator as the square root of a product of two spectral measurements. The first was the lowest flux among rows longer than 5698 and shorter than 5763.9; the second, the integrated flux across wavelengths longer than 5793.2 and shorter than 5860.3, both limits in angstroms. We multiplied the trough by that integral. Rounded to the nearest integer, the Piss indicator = 84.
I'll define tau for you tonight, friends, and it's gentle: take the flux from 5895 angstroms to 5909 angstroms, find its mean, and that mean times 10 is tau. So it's 99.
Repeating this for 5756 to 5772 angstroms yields 110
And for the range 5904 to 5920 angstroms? 105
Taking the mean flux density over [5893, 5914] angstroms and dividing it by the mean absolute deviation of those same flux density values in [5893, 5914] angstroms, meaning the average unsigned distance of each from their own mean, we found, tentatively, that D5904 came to 18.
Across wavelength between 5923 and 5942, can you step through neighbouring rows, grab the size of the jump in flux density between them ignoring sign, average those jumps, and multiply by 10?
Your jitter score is 8.1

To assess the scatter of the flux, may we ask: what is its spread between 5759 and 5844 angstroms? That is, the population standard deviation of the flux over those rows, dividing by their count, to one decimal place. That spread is 0.9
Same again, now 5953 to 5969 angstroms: 0.5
